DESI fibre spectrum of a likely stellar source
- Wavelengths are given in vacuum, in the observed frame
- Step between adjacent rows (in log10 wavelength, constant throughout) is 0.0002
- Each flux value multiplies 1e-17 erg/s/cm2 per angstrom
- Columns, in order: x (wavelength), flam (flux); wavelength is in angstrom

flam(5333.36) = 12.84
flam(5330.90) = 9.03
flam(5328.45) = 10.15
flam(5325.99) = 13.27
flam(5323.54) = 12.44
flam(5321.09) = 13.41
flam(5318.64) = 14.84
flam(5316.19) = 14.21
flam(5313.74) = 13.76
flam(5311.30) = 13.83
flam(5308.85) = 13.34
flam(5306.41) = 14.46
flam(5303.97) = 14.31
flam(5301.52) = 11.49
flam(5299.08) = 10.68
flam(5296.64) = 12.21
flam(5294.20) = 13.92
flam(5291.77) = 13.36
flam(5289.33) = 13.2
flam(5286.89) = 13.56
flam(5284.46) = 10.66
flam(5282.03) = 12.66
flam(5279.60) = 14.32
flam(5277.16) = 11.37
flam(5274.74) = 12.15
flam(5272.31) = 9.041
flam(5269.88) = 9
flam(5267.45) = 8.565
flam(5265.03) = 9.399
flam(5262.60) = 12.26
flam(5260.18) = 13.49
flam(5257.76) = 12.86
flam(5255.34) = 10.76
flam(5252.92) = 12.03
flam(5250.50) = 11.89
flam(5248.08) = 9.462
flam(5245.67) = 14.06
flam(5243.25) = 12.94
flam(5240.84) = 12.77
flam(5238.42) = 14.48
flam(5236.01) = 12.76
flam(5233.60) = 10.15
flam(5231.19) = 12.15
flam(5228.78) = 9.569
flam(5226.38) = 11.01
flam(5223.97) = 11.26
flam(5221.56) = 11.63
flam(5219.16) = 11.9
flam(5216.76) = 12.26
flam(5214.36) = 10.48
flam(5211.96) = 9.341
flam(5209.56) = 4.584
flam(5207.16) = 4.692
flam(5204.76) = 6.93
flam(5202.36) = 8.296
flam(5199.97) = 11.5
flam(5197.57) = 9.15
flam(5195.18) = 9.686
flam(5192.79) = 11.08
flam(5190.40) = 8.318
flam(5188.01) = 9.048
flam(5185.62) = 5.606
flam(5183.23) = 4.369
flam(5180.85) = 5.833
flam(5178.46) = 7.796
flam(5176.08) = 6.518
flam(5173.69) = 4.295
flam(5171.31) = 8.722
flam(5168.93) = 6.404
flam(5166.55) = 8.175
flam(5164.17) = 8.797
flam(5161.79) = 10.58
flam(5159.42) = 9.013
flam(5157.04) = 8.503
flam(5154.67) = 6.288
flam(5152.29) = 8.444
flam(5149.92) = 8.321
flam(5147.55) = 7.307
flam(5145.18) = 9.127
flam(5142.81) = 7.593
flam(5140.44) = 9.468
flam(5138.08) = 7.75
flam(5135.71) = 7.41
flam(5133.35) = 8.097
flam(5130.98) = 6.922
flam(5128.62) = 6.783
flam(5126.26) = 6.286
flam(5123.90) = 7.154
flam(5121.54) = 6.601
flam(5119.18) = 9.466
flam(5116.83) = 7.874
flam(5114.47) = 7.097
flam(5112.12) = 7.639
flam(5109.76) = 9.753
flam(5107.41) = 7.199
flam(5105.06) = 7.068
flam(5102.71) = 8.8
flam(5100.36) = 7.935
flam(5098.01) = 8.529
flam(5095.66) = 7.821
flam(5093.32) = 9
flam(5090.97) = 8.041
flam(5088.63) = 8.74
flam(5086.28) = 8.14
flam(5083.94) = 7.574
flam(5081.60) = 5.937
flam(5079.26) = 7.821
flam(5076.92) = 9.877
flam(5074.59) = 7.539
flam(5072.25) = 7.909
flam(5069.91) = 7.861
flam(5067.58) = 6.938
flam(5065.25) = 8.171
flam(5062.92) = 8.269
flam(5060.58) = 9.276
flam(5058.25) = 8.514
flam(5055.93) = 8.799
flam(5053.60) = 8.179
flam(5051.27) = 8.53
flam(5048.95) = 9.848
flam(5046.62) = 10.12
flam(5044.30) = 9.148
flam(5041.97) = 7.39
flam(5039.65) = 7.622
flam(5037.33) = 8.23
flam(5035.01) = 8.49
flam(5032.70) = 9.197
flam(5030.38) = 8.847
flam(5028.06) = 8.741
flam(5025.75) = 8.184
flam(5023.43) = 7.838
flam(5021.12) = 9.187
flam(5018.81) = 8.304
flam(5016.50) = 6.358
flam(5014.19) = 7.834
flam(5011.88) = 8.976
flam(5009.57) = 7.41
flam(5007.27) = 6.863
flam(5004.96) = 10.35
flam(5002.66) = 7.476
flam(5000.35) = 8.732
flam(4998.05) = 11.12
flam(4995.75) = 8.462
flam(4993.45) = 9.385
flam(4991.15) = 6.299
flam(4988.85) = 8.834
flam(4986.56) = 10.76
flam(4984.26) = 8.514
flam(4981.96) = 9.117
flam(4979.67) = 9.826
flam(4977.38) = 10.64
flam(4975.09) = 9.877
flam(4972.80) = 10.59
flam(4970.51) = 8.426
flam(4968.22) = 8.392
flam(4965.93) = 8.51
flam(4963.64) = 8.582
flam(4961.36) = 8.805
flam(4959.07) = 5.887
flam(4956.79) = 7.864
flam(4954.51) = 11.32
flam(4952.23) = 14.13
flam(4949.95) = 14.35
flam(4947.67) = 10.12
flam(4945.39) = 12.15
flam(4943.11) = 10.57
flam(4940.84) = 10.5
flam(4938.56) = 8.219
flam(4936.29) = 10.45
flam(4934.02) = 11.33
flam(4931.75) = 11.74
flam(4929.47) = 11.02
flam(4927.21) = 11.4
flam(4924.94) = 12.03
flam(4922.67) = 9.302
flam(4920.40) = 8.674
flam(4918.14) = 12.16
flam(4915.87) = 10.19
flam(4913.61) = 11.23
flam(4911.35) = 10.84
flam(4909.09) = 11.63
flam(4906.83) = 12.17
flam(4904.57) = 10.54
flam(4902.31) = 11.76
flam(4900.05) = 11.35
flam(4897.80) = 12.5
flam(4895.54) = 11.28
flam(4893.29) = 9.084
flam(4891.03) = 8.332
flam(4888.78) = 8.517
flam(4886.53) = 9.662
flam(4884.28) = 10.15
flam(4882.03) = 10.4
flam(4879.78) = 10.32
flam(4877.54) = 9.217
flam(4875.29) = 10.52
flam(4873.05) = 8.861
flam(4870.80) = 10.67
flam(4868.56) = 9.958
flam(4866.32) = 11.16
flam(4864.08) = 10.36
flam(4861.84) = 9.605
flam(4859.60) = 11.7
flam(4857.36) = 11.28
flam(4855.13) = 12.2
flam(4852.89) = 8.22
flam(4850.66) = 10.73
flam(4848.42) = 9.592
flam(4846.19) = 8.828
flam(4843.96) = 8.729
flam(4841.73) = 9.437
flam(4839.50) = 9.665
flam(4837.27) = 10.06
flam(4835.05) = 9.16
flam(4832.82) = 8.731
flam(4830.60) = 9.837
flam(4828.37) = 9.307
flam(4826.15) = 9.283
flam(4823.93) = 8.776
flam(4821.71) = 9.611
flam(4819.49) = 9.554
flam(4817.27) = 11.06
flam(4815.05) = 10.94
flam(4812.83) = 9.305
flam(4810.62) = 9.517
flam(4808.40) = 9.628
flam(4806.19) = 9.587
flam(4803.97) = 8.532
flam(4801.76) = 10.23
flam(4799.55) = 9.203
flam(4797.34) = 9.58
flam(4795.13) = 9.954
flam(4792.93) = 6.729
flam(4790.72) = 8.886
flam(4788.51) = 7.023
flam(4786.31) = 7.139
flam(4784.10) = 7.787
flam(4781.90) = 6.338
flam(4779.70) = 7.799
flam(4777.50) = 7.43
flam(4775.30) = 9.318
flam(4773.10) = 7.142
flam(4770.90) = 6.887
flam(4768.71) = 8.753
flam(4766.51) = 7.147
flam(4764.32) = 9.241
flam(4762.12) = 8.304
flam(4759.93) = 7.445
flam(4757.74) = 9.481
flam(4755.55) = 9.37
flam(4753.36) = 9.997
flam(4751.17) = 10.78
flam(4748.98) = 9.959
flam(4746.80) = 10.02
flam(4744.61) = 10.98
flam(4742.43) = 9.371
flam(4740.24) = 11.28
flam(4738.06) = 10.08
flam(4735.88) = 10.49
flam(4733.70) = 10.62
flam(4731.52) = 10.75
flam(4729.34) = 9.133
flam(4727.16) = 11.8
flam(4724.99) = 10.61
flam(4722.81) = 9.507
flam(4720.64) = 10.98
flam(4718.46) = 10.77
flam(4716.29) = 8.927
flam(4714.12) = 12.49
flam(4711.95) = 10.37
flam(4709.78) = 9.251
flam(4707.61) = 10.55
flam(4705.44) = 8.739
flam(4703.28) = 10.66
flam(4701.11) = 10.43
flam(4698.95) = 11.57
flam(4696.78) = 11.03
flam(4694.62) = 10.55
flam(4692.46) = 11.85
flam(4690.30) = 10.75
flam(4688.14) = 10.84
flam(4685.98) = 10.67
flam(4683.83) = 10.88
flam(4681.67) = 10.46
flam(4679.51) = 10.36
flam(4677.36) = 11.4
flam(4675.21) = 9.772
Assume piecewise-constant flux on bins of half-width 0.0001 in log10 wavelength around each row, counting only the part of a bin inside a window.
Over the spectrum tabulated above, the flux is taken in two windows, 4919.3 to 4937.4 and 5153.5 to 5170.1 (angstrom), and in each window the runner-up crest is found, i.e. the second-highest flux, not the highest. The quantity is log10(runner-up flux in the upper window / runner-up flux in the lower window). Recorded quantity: -0.11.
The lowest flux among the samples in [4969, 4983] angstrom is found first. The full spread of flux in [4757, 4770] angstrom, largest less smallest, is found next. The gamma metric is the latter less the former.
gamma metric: -6.1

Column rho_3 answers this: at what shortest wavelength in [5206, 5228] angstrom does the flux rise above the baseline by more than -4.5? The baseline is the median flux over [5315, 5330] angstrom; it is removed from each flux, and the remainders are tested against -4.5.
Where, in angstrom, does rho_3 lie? 5211.96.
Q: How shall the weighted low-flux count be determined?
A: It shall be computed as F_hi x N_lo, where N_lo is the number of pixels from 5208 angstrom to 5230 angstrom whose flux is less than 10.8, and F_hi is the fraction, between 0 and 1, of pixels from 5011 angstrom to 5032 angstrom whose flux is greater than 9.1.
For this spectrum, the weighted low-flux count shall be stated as 0.4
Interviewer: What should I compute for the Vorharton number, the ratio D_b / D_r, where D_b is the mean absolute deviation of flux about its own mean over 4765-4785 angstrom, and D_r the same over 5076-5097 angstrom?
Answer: 1.0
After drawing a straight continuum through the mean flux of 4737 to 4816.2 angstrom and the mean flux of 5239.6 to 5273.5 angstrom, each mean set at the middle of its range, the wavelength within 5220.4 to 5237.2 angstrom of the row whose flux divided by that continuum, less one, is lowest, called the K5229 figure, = 5228.78 angstrom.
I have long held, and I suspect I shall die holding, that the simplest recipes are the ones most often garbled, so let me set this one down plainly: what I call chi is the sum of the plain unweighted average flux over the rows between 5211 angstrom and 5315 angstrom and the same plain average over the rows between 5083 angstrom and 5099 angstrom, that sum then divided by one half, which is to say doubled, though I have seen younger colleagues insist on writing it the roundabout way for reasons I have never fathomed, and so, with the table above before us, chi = 40.5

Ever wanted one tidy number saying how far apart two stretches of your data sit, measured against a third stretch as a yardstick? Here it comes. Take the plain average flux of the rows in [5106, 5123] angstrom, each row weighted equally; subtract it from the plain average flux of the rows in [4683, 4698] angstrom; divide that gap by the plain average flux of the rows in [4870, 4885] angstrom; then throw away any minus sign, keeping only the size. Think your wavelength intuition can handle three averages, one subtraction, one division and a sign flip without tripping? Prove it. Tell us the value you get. 0.30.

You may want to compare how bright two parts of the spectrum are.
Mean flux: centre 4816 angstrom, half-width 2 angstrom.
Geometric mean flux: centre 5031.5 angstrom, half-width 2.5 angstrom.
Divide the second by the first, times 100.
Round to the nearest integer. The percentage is 82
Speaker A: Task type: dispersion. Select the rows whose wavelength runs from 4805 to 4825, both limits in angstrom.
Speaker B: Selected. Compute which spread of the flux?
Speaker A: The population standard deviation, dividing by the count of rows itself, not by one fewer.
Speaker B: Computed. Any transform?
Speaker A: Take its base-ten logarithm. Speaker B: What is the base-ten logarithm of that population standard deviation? -0.15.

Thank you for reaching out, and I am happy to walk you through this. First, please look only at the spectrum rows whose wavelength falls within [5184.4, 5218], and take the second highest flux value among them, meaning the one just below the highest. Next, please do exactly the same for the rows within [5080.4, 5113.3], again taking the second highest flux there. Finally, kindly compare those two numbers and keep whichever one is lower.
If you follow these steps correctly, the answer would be 9.0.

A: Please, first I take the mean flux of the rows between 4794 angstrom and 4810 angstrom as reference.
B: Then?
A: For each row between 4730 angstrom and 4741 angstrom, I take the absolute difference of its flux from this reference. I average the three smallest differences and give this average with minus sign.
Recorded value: -0.9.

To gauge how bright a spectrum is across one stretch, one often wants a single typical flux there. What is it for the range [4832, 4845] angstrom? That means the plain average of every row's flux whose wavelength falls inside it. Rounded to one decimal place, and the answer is 9.3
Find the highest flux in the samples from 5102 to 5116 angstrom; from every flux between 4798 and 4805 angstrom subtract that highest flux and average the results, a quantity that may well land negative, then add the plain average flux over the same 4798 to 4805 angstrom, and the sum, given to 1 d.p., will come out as 8.9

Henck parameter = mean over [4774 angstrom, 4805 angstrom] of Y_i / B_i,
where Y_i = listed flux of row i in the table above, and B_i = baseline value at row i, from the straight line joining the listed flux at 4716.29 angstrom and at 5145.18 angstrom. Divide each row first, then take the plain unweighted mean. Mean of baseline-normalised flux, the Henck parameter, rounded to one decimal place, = 0.9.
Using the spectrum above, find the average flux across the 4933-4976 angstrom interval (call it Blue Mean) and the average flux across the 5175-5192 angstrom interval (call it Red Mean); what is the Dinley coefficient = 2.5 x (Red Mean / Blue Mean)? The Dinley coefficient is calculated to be 1.7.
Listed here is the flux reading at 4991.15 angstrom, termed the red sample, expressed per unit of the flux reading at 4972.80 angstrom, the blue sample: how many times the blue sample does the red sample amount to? 0.59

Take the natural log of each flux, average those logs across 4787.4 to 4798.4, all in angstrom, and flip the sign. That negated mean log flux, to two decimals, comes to -2.12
